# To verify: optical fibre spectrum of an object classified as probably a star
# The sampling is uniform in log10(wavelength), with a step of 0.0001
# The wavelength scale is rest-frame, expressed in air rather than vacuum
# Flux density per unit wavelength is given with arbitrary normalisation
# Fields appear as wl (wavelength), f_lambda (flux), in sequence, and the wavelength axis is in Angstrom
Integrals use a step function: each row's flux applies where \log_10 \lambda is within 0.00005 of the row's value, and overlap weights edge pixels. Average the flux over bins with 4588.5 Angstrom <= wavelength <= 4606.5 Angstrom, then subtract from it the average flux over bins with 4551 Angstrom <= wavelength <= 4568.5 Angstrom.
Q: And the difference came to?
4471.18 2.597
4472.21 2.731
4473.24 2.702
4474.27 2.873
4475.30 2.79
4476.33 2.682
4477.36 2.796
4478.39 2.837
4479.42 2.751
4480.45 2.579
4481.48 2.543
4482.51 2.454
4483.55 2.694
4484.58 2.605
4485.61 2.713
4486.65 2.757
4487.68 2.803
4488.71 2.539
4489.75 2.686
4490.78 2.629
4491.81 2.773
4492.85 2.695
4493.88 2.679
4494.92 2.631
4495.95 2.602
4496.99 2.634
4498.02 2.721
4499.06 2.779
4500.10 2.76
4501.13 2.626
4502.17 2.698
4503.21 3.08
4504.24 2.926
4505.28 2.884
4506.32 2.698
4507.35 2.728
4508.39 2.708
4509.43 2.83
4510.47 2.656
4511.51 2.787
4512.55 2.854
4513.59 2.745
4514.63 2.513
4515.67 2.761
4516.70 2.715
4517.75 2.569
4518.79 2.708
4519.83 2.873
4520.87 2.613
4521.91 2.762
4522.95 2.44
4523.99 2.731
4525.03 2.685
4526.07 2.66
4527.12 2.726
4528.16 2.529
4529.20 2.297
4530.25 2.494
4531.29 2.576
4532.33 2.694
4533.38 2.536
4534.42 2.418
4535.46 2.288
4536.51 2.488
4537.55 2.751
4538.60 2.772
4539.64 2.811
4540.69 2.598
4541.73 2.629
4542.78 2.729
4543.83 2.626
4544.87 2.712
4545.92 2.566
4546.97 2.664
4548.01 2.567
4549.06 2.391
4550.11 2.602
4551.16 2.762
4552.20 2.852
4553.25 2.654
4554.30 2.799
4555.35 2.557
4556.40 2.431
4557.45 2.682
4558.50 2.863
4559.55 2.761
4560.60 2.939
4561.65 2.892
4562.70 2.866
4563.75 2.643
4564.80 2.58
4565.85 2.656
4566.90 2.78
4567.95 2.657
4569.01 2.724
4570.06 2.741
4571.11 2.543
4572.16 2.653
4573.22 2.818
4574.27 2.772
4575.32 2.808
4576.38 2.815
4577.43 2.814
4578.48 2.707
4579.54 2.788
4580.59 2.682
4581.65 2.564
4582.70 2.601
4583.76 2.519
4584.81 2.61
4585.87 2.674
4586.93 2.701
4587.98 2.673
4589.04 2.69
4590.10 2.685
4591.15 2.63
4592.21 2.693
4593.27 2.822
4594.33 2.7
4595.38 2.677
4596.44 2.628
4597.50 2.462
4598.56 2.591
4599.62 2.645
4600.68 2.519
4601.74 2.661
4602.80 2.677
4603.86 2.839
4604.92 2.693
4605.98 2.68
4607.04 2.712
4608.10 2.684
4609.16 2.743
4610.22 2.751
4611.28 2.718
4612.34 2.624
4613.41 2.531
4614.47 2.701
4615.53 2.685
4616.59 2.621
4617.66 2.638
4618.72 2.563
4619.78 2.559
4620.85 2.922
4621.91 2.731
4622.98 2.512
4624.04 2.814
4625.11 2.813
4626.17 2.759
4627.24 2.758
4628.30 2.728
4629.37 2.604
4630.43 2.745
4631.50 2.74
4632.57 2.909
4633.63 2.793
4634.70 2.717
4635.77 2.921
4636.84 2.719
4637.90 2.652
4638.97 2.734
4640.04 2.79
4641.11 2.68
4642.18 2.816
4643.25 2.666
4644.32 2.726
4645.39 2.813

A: -0.06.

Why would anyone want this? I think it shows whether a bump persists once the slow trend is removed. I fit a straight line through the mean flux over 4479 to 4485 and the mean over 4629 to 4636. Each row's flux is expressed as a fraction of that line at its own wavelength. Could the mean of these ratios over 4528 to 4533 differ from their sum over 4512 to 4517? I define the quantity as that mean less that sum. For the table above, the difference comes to -4.20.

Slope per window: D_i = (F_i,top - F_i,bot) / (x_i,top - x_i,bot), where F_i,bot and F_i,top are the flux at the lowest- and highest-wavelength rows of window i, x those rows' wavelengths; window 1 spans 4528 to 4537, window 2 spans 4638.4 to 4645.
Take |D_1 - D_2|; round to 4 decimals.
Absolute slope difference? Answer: 0.0034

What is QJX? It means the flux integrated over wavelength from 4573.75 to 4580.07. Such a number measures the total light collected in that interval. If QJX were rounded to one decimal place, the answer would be 17.6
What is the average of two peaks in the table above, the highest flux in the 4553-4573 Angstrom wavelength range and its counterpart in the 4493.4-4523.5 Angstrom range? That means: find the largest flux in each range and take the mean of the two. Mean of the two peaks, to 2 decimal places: 3.01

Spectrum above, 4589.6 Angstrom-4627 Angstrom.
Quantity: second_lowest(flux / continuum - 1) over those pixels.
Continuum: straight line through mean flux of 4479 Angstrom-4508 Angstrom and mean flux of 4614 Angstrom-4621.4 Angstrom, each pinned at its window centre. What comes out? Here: -0.059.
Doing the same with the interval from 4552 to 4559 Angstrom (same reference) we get -0.048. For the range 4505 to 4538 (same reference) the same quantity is -0.147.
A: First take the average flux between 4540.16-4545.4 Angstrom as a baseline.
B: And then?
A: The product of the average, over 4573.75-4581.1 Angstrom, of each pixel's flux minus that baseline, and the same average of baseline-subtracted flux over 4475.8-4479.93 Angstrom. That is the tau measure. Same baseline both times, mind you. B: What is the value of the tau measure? 0.012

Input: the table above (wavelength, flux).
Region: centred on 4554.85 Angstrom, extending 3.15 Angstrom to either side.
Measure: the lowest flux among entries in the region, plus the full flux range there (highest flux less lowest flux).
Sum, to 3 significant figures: 2.85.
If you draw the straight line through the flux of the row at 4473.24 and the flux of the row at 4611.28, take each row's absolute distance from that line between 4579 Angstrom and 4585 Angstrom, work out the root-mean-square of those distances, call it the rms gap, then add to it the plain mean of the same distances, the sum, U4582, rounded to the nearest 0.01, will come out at 0.24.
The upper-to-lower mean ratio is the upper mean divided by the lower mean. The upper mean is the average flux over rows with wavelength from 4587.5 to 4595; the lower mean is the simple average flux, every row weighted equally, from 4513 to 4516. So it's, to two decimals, 1.01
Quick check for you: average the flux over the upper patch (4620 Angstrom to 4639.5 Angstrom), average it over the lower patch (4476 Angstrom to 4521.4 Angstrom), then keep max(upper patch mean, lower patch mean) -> 2.75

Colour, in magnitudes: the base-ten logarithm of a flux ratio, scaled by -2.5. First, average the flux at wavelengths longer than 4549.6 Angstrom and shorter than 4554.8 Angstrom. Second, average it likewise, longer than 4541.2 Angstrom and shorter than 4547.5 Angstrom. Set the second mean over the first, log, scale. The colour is 0.032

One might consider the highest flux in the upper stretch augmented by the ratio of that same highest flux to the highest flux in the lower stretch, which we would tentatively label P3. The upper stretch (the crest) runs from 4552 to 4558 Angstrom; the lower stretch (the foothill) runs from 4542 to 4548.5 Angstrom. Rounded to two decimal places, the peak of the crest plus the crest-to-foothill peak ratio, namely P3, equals 3.90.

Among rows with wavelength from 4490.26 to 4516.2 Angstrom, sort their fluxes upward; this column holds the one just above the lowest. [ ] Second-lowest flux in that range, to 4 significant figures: 2.602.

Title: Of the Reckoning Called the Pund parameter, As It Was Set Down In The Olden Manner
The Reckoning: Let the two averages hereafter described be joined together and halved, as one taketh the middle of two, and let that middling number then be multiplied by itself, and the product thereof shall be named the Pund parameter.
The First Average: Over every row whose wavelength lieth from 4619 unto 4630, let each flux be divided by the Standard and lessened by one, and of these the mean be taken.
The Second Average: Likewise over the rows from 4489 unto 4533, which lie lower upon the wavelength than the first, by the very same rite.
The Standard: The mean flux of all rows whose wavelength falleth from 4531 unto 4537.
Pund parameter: 0.0069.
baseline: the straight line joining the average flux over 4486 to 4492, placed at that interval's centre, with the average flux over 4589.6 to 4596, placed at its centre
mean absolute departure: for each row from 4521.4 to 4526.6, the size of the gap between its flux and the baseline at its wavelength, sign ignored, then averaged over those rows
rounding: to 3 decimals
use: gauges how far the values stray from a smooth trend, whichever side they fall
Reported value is 0.081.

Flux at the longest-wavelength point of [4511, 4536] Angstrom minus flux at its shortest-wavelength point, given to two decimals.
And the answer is -0.50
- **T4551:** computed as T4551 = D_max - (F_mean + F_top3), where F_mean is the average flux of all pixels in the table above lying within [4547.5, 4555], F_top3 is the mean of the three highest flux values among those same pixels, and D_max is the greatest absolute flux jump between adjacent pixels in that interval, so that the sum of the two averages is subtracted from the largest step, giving -5.25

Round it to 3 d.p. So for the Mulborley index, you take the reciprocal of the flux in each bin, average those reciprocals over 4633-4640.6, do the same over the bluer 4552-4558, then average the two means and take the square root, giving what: 0.608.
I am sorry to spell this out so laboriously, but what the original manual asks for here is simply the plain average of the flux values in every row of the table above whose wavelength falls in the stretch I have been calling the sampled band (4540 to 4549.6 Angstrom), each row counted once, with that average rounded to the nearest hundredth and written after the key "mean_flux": 2.61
